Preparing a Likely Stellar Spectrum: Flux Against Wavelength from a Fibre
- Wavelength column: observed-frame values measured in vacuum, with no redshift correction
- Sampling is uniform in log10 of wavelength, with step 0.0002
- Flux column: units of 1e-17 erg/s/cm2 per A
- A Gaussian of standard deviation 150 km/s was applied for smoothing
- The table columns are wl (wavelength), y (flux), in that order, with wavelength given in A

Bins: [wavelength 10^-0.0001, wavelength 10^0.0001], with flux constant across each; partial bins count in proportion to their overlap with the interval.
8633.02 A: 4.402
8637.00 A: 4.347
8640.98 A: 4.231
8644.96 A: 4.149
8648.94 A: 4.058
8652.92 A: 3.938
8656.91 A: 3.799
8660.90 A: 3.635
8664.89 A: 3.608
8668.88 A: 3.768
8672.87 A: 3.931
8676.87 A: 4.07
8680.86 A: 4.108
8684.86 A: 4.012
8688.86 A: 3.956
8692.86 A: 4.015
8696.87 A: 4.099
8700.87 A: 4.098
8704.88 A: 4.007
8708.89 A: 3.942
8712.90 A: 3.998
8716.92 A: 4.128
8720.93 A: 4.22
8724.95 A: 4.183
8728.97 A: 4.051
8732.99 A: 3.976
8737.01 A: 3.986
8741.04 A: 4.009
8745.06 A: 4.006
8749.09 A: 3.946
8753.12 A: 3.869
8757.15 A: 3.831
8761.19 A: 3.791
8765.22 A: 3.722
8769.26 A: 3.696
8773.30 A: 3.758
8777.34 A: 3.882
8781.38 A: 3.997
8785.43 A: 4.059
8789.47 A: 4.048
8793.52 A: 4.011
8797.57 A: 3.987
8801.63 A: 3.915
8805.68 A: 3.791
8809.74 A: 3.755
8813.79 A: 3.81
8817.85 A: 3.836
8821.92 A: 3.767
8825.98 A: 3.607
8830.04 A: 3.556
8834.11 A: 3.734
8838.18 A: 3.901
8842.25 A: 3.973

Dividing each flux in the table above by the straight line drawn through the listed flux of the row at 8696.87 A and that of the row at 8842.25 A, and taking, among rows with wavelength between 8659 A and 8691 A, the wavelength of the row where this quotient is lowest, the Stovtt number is 8664.89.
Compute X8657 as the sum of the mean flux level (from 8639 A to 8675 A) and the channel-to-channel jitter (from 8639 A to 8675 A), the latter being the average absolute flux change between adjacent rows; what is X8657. 4.02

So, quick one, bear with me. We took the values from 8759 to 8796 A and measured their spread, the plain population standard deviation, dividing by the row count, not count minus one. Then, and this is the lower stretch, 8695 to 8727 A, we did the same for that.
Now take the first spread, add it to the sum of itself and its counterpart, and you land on 0.37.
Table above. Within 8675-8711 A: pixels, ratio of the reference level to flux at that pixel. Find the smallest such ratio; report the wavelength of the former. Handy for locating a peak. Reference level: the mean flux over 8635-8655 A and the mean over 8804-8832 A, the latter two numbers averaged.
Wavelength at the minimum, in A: 8680.86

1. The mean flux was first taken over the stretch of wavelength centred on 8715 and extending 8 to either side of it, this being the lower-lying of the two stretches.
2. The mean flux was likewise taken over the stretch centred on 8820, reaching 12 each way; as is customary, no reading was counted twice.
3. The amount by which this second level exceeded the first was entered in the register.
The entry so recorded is -0.35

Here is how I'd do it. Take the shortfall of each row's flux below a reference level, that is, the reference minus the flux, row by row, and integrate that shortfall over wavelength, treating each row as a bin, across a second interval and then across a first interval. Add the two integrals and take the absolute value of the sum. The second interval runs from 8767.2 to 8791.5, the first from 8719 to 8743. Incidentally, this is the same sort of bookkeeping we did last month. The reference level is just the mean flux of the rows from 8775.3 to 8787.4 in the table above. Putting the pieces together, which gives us 0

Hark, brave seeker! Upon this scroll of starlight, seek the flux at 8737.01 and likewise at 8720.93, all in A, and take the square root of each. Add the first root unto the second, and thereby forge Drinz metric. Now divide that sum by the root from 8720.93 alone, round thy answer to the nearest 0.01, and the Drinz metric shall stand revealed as 1.97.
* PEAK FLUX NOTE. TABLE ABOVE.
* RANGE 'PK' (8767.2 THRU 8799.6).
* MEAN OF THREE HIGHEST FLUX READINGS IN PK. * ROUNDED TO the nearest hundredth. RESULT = 4.04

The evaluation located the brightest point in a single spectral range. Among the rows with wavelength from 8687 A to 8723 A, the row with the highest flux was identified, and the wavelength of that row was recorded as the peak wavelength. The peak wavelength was 8720.93 A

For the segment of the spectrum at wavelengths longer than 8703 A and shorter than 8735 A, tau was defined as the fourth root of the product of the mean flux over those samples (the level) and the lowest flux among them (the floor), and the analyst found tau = 2.00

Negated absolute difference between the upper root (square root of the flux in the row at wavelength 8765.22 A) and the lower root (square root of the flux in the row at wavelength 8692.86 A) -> -0.07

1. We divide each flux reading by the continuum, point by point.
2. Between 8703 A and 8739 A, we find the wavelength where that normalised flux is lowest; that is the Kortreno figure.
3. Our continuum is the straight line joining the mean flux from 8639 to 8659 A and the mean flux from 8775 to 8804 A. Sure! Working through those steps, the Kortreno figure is 8708.89 A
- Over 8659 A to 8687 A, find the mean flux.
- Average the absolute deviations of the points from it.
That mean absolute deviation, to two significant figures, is 0.18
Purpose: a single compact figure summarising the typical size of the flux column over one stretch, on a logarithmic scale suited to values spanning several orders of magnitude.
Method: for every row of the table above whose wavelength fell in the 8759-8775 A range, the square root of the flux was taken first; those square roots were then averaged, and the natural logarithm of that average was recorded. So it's 0.660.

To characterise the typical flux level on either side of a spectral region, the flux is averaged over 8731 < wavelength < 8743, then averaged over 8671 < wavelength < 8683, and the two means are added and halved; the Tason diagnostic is 4.01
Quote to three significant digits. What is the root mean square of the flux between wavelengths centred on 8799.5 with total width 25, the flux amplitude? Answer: 3.92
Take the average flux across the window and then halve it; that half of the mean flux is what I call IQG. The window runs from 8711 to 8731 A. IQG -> 2.06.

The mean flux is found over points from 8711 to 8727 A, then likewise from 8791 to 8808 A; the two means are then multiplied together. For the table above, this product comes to 16.2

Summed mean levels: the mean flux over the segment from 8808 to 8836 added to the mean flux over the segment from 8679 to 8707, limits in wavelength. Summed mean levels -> 7.77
